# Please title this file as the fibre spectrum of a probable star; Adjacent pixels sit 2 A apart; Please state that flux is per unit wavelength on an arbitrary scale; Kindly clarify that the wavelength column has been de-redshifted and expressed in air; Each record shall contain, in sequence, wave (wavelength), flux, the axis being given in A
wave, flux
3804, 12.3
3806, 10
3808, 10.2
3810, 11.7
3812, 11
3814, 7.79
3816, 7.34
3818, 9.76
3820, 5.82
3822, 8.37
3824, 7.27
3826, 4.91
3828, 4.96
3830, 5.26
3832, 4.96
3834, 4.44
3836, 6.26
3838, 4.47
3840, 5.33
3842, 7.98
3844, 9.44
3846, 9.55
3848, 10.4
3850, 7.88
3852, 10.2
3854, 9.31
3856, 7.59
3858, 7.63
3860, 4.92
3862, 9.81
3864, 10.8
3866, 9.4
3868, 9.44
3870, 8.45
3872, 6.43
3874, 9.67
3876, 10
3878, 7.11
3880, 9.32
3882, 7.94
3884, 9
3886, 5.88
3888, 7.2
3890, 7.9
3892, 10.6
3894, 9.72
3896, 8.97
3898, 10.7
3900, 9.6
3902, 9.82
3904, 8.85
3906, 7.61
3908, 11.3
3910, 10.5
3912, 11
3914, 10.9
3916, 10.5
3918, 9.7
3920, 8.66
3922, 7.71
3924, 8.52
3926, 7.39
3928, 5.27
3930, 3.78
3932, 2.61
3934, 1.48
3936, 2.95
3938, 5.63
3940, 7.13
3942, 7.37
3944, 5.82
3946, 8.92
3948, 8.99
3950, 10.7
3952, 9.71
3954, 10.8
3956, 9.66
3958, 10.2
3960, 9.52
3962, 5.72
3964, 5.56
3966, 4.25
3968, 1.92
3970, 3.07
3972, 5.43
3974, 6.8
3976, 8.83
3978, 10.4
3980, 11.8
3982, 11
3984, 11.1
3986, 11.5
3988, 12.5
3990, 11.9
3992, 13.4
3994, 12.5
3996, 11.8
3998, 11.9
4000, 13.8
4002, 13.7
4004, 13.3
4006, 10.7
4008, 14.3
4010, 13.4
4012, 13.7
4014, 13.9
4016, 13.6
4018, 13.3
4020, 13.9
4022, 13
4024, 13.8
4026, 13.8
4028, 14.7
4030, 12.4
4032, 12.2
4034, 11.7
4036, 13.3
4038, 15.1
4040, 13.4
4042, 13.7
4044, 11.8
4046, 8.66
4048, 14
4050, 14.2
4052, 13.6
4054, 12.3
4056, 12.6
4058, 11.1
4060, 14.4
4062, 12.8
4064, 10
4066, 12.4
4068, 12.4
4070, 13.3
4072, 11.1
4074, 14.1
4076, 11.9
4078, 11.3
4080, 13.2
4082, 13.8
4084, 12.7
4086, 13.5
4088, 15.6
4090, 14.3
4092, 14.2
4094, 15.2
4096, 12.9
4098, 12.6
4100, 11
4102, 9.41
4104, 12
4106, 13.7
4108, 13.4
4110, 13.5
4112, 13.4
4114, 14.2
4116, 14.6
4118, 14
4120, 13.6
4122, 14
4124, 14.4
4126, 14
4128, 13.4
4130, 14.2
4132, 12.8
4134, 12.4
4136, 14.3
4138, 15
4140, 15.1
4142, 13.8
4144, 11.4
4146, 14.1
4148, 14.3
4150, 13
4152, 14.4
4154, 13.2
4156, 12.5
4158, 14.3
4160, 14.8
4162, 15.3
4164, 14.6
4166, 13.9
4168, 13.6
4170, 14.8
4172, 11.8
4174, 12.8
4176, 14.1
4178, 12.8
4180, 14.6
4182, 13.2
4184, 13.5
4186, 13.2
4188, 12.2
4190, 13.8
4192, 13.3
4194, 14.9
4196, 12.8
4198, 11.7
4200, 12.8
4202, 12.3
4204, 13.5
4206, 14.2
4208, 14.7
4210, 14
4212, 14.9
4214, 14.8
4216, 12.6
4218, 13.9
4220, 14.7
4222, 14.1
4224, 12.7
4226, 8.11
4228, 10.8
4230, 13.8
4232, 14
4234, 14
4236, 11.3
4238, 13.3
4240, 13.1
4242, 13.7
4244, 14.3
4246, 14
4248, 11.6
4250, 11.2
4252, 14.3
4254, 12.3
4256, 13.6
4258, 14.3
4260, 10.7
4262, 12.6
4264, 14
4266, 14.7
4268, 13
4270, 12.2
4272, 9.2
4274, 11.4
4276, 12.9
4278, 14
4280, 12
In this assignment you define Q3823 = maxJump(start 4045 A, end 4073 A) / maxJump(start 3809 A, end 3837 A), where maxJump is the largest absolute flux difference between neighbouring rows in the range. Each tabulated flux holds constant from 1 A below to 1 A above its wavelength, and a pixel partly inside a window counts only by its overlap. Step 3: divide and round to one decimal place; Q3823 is 1.4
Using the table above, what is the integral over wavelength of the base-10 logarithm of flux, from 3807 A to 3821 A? 13.3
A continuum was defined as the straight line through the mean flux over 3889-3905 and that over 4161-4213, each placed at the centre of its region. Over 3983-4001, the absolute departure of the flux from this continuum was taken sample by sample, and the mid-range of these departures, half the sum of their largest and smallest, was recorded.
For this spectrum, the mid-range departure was 1.60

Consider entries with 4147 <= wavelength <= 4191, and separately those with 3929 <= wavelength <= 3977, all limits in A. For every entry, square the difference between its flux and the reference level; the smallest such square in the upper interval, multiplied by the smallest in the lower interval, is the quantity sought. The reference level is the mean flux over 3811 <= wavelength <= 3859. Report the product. 0.0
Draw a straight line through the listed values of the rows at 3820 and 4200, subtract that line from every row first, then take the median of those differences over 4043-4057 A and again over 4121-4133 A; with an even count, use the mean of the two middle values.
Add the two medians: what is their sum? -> 5.0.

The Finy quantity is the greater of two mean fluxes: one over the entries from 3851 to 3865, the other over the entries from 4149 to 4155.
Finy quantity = 13.5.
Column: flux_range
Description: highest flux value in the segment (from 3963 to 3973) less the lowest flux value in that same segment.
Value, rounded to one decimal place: 3.6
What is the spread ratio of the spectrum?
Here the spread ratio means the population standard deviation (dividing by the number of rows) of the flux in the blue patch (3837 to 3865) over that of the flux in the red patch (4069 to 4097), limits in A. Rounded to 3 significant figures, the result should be 1.57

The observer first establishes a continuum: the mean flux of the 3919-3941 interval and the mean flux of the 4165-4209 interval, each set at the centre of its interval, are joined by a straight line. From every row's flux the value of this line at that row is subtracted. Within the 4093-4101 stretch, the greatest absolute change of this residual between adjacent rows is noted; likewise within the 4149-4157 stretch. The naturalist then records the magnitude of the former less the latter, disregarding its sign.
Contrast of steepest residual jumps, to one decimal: 1.0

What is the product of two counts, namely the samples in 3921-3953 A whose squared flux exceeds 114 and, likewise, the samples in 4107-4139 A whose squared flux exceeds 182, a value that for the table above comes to 11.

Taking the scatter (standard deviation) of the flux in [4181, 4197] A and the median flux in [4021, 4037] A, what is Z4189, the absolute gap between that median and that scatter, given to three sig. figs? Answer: 12.4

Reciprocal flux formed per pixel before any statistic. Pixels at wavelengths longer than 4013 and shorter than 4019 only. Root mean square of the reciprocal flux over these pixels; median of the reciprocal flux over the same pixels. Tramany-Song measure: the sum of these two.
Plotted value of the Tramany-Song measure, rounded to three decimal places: 0.147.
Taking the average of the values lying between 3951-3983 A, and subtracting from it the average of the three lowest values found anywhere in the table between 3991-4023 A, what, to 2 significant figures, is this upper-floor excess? -3.7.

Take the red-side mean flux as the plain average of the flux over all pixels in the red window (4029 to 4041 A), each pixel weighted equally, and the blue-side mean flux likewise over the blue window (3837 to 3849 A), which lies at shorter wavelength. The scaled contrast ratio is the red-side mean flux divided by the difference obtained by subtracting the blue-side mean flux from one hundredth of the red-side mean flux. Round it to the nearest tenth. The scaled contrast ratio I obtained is -1.7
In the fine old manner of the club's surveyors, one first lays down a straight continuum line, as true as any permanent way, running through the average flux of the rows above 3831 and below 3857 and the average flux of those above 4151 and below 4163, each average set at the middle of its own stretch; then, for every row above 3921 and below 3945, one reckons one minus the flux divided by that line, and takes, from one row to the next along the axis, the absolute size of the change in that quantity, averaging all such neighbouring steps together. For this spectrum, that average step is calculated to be 0.15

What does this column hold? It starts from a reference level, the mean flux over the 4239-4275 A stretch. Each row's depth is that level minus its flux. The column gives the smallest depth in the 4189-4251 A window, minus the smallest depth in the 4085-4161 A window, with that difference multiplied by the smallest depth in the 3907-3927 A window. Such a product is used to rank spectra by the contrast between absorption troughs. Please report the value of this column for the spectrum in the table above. 1.0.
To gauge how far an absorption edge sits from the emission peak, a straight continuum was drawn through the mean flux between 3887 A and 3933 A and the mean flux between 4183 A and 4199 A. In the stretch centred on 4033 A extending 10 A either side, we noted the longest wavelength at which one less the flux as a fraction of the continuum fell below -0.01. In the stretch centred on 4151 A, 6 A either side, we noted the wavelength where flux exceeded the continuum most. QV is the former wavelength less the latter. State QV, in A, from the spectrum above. -110 A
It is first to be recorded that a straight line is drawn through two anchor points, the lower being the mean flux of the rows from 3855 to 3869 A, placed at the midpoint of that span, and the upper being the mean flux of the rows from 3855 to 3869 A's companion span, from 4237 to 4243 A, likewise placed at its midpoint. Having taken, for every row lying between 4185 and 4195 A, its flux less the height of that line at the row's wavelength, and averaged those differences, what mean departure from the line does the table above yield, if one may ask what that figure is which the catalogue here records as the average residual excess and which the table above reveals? 0.76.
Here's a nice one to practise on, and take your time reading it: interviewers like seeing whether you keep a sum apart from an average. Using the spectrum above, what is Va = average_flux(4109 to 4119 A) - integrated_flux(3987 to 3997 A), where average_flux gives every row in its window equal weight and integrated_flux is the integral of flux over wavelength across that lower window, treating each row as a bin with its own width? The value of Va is -110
